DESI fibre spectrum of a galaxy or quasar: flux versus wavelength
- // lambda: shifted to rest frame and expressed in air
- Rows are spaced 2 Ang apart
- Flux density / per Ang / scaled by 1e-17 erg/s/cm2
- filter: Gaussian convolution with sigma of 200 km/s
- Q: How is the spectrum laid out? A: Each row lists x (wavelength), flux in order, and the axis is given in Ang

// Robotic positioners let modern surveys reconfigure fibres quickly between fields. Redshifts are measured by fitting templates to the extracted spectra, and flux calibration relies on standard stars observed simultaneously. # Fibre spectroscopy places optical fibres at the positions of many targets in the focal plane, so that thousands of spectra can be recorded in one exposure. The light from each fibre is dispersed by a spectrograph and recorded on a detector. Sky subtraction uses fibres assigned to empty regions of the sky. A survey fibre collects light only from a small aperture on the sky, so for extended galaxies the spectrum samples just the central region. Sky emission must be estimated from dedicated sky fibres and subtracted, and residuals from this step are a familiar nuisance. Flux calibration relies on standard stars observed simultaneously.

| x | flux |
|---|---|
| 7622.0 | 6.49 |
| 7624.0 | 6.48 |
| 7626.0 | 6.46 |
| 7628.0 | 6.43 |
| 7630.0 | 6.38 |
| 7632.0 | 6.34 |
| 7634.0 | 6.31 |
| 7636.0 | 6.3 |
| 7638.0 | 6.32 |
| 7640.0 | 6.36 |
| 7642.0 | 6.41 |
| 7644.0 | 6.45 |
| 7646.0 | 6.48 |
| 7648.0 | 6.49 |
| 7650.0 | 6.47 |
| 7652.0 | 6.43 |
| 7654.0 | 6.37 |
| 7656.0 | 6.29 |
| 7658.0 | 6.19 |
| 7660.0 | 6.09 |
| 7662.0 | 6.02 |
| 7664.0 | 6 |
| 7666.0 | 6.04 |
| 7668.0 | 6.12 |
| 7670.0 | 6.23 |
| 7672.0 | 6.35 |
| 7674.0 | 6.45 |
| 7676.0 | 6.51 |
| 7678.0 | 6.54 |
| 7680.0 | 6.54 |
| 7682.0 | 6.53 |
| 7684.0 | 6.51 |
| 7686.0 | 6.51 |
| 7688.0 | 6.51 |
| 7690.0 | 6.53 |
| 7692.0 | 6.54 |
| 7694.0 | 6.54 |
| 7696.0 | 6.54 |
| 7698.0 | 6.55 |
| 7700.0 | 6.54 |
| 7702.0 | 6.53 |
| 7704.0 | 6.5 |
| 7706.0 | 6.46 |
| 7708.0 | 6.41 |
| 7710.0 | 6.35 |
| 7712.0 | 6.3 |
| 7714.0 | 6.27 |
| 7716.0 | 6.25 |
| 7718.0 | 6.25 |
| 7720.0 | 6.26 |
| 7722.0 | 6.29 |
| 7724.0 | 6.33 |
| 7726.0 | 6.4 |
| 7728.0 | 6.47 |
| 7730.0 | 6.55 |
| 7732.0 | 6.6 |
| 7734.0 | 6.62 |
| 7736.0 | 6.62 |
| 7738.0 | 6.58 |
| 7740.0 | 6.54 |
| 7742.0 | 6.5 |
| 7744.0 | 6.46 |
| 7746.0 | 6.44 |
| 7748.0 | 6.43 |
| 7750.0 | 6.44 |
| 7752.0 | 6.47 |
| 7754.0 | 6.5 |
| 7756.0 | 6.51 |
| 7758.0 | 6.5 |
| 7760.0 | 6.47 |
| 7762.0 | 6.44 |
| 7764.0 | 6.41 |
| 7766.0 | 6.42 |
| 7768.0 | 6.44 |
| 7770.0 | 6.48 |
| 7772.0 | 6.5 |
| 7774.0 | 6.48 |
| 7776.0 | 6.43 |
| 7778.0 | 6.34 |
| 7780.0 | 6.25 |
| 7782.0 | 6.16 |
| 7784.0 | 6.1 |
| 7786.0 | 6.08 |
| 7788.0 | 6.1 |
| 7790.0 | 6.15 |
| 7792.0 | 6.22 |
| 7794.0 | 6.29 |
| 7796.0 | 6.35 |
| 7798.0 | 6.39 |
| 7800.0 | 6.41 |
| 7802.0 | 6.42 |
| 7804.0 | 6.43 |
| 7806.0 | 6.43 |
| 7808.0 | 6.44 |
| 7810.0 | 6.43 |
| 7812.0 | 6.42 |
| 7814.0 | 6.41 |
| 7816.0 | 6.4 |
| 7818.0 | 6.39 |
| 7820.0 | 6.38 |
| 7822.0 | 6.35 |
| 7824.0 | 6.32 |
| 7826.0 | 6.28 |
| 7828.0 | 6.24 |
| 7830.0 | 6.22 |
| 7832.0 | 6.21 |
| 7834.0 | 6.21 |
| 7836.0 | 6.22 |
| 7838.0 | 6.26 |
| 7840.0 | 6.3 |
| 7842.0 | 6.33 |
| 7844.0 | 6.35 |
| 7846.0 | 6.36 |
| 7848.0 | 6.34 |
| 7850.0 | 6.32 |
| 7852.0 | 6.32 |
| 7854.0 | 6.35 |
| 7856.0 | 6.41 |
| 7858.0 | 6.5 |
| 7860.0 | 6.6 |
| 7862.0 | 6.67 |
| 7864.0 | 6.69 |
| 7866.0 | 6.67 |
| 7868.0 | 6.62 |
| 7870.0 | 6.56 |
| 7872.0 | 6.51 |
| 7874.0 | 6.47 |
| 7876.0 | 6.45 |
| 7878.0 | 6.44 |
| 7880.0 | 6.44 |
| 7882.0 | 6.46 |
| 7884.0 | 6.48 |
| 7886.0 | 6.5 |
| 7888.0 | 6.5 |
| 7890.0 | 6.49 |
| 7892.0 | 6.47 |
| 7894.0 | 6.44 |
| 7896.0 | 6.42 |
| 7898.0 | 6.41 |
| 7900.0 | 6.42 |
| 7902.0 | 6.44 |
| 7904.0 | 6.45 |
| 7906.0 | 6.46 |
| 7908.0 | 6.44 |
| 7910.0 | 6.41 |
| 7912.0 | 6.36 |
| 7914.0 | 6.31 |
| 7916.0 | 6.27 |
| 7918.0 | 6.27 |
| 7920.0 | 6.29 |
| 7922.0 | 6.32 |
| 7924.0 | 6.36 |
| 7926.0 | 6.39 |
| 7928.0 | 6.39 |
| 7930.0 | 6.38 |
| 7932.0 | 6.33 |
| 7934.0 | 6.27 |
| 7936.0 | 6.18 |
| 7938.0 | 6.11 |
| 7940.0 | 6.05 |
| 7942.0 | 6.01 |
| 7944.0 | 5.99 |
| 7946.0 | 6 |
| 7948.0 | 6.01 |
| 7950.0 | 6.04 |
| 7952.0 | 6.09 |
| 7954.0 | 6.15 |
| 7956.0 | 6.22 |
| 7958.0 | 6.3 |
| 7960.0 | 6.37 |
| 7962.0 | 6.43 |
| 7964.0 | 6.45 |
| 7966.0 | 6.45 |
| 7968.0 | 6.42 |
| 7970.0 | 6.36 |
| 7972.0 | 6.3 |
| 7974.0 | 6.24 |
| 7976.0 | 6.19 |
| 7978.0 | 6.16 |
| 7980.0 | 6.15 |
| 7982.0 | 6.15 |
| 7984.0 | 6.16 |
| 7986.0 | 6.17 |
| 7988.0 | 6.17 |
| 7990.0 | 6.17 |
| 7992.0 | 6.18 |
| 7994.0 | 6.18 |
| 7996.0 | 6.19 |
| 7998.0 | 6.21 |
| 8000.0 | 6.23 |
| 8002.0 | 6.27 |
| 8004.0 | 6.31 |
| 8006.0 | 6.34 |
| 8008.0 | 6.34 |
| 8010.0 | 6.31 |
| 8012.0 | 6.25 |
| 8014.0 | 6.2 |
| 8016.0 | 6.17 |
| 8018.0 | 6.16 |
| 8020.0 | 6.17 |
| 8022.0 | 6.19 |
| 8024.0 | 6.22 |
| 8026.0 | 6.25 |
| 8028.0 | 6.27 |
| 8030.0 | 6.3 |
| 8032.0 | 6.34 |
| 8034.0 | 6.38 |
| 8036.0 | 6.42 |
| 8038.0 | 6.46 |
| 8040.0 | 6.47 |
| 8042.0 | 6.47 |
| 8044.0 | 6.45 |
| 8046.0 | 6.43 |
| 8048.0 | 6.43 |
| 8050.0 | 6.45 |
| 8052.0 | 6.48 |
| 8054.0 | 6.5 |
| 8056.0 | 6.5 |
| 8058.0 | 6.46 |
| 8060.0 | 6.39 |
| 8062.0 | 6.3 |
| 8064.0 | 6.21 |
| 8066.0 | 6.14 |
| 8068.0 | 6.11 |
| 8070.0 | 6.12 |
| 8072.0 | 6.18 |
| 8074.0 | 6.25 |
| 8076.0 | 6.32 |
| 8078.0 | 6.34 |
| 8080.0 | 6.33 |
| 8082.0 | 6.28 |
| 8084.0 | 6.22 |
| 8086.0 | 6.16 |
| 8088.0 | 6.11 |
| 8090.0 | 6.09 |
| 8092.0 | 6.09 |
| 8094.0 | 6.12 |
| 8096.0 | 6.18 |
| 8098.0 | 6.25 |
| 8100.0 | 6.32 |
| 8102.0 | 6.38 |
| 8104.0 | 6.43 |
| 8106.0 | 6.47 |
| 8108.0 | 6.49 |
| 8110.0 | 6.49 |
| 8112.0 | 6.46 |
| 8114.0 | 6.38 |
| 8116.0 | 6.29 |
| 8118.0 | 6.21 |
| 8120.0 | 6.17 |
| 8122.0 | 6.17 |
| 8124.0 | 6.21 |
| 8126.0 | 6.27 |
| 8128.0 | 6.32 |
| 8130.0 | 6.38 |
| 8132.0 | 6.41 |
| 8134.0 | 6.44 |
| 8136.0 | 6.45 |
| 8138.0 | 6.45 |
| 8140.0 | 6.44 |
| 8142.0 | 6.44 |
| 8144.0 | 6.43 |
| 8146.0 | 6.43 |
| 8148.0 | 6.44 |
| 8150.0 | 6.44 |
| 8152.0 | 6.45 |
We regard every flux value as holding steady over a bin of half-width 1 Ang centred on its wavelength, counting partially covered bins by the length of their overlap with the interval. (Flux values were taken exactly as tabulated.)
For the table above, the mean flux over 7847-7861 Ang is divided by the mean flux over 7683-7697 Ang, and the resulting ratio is 0.9816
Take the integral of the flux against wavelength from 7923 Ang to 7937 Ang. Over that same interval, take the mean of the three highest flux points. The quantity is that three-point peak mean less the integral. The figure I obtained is -82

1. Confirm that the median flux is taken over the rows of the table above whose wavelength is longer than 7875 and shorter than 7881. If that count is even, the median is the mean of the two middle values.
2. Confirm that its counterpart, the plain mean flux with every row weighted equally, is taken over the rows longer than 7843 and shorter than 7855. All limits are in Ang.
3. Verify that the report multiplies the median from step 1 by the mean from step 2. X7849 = 40.8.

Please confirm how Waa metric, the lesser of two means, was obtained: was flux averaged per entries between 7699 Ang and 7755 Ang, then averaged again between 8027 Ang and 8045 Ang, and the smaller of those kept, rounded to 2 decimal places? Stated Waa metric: 6.40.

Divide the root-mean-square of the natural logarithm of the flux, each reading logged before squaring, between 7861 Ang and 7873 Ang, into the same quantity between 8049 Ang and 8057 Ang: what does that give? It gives 0.989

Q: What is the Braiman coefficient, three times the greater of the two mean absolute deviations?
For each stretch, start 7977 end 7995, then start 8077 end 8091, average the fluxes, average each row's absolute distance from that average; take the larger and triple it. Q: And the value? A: 0.25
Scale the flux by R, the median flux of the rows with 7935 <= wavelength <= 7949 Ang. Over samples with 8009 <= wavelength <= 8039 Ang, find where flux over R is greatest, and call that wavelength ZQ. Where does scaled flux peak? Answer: 8038.0 Ang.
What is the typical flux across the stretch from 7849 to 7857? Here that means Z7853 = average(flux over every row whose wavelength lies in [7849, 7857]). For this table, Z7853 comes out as 6.350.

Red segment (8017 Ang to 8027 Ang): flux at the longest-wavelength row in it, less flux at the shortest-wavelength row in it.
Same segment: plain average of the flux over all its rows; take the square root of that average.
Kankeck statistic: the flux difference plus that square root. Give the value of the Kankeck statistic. 2.58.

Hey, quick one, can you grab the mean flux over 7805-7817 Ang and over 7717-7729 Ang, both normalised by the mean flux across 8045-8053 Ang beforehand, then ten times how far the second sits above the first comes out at -0.1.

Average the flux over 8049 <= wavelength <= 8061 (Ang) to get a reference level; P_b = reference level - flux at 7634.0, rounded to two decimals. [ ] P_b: 0.15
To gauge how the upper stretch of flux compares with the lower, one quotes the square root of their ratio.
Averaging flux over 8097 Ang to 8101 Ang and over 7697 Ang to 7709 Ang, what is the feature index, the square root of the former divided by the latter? 0.98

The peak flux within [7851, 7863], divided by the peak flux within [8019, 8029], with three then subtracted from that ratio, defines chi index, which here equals -1.94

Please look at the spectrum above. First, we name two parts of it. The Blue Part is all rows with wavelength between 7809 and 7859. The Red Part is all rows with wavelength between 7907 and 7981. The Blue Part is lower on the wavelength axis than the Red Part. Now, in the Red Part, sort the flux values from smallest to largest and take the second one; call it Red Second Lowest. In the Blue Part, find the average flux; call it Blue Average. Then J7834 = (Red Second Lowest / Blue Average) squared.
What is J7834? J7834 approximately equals 0.898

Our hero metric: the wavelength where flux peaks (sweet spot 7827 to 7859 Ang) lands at 7858.0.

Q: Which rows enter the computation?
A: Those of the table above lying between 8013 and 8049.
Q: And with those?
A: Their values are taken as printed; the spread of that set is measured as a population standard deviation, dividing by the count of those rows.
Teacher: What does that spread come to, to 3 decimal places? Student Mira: 0.115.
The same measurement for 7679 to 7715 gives 0.086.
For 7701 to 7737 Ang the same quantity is 0.130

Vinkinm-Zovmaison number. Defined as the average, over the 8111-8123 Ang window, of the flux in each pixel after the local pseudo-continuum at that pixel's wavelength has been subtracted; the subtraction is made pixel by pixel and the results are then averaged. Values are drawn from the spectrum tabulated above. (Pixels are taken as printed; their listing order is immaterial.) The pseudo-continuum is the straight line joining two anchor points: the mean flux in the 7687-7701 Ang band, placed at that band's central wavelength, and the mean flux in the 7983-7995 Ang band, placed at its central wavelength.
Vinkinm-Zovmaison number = 0.27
